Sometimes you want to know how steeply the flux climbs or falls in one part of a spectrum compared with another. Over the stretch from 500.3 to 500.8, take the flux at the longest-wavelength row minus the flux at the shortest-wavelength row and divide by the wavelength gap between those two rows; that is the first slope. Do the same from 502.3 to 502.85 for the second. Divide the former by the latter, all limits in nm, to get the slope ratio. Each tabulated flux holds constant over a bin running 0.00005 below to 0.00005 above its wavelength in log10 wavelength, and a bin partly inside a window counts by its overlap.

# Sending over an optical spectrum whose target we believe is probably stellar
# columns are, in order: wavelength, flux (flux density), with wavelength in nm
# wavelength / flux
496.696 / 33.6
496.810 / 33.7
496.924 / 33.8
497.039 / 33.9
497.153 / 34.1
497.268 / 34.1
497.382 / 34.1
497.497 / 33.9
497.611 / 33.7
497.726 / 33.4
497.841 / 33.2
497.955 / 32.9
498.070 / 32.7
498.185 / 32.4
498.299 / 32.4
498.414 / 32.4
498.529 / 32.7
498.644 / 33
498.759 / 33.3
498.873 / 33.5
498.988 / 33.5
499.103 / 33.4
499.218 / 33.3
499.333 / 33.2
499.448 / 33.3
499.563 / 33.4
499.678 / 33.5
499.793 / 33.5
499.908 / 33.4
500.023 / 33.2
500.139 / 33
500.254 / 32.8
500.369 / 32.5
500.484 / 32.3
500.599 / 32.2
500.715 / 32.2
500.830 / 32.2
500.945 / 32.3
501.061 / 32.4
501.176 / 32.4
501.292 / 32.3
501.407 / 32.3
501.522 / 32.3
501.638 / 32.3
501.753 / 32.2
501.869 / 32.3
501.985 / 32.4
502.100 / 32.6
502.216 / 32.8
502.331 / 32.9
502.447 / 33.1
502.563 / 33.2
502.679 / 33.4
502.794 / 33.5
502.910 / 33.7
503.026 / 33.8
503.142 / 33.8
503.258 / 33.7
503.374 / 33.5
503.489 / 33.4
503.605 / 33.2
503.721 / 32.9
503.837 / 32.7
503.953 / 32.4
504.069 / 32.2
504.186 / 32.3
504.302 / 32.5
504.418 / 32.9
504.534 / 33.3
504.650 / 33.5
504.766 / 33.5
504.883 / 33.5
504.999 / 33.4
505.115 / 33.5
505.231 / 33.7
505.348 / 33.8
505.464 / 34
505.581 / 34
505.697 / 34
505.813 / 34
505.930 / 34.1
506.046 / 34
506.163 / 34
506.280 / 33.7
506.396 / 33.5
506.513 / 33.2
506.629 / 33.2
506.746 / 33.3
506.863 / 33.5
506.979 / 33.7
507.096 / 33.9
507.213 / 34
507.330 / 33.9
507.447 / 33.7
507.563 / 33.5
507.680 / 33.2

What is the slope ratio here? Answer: -1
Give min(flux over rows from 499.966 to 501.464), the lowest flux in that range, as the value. 32.2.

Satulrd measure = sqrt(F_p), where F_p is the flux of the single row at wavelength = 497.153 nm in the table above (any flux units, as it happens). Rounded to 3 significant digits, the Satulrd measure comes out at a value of 5.84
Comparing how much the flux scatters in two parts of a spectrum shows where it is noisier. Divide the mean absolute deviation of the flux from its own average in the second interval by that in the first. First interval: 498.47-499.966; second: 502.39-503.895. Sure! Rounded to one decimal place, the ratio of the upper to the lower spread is 1.7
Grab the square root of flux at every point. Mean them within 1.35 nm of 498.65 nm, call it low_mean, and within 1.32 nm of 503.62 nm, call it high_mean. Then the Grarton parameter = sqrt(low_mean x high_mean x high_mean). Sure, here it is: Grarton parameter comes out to 13.8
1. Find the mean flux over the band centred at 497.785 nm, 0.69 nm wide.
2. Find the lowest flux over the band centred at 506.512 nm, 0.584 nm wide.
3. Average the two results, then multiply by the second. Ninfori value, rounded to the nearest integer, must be 1104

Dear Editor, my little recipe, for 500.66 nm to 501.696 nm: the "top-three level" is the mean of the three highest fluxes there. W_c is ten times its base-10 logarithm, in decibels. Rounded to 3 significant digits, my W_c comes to 15.1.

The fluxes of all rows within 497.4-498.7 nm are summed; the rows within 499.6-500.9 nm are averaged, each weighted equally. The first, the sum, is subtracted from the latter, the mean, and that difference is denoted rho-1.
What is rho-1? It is -330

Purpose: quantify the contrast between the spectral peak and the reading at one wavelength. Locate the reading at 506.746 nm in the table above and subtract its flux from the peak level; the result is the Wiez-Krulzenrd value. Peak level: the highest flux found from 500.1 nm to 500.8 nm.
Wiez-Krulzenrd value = -0.30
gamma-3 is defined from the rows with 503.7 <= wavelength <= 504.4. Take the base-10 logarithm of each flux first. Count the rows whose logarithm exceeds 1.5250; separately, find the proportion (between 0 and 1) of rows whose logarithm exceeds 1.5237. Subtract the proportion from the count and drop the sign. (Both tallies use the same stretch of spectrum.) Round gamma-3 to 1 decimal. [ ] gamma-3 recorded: 0.0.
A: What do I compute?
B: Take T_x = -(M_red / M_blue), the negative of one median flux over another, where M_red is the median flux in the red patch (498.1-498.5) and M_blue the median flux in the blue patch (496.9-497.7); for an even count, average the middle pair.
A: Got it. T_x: -0.96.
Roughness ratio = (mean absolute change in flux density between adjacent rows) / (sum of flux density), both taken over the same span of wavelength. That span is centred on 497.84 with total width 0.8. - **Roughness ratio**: 0.0011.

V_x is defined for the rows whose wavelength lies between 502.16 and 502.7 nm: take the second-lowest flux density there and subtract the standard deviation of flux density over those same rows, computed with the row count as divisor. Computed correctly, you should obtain 32.7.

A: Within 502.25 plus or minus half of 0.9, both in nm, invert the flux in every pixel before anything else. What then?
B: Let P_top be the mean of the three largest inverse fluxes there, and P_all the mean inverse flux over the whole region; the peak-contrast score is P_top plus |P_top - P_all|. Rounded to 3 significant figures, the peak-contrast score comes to 0.0312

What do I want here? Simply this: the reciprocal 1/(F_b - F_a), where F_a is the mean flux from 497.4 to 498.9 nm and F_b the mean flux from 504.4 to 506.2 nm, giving 1.5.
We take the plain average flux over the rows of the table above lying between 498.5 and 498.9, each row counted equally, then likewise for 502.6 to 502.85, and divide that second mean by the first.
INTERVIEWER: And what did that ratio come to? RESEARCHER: 1.01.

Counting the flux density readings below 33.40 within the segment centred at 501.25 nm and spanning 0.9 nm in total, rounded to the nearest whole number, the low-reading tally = 8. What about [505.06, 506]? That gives 0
